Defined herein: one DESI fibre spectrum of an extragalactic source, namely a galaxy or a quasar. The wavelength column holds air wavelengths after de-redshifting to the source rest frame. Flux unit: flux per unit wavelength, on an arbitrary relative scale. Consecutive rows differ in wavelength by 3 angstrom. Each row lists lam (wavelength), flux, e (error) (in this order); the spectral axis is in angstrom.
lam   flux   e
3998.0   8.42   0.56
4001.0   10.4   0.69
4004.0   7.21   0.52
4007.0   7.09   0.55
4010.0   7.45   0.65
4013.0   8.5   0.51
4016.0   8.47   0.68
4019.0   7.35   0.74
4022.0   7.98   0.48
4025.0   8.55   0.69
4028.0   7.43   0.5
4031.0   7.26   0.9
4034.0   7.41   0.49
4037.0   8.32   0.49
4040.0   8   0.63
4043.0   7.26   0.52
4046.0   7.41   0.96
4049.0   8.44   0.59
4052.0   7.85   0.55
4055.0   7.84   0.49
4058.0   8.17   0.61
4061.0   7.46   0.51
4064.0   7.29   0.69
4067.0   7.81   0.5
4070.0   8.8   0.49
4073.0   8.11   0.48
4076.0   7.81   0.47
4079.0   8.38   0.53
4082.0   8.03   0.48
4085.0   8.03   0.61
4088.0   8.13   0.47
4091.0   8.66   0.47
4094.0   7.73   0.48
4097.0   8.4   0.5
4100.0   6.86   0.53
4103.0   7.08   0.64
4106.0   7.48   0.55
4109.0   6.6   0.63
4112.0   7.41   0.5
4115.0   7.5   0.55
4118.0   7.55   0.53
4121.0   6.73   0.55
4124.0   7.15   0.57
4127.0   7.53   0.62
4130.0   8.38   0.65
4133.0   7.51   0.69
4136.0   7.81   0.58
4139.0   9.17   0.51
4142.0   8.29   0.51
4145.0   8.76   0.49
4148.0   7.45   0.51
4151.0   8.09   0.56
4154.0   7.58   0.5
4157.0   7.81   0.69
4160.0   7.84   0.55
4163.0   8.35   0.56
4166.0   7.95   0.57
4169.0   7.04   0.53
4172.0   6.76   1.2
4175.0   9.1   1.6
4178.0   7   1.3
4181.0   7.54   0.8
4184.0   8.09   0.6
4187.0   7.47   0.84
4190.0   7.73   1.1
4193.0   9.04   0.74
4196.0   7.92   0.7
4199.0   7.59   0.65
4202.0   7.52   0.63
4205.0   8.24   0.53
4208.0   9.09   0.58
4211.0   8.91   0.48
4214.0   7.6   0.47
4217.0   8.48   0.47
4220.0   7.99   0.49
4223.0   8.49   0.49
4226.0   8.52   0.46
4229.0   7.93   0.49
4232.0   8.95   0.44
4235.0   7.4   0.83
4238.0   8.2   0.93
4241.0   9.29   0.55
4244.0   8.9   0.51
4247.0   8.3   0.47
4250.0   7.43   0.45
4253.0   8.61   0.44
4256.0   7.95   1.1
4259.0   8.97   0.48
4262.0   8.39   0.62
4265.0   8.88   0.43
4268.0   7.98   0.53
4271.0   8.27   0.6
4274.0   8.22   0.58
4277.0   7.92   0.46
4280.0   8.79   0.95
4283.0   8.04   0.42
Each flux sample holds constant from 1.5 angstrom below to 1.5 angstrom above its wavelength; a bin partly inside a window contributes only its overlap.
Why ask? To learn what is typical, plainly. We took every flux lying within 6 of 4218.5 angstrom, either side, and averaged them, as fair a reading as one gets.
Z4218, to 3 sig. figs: 8.14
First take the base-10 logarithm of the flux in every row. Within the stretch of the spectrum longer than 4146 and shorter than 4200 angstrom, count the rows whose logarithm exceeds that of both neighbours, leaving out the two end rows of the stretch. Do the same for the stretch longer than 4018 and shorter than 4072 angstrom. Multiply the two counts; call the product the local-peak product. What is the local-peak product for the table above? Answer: 20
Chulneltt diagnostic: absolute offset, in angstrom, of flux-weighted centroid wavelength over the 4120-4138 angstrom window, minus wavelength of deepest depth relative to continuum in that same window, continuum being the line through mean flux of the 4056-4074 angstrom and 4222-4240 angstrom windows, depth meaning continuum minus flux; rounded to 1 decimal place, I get 7.7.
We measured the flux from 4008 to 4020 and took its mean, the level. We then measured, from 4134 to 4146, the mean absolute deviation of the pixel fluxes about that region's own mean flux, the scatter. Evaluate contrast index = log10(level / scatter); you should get 1.24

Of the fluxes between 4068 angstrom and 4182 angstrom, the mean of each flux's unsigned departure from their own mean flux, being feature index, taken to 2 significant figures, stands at 0.52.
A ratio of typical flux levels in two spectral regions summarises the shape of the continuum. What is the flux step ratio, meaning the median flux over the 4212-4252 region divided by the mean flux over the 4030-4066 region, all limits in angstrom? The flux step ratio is 1.07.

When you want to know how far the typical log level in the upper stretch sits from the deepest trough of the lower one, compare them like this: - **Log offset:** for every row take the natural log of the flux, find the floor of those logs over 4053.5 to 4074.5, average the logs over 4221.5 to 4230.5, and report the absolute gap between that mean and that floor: 0.13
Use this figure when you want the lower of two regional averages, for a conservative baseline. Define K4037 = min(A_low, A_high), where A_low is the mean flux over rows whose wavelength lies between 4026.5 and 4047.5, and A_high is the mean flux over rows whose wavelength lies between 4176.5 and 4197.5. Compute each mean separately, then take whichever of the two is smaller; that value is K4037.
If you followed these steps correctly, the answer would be 7.58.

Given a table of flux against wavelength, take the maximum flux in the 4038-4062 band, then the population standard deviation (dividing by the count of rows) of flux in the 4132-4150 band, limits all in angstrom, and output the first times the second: 5.4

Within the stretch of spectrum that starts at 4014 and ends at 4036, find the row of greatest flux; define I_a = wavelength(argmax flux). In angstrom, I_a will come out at 4025.0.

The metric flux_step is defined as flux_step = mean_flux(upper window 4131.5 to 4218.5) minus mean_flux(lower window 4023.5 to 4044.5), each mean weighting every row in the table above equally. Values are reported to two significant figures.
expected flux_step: 0.24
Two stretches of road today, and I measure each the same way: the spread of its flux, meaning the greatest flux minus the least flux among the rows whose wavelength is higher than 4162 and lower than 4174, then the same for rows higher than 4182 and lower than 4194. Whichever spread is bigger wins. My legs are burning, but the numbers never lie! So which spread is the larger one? 1.59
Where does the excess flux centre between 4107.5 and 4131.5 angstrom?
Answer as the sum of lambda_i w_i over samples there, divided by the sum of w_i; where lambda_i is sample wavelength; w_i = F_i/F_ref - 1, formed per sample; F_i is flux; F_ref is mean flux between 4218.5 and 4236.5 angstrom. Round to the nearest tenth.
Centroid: 4117.1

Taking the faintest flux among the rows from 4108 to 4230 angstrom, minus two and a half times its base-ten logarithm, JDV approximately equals -2.049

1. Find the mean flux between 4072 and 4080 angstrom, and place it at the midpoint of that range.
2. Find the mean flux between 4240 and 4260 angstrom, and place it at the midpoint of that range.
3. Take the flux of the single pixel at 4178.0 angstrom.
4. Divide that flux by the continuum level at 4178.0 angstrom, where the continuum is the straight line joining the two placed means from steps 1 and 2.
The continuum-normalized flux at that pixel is 0.84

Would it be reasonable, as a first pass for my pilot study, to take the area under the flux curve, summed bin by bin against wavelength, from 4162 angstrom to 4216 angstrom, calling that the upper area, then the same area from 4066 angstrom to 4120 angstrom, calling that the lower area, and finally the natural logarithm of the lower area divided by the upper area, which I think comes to -0.02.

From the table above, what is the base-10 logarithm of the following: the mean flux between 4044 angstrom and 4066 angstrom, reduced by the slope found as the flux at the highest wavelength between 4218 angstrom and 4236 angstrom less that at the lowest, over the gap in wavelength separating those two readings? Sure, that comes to 0.893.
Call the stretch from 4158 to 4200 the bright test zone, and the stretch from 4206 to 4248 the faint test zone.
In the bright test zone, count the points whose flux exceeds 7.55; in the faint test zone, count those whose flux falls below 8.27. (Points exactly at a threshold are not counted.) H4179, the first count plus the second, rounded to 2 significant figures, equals 14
